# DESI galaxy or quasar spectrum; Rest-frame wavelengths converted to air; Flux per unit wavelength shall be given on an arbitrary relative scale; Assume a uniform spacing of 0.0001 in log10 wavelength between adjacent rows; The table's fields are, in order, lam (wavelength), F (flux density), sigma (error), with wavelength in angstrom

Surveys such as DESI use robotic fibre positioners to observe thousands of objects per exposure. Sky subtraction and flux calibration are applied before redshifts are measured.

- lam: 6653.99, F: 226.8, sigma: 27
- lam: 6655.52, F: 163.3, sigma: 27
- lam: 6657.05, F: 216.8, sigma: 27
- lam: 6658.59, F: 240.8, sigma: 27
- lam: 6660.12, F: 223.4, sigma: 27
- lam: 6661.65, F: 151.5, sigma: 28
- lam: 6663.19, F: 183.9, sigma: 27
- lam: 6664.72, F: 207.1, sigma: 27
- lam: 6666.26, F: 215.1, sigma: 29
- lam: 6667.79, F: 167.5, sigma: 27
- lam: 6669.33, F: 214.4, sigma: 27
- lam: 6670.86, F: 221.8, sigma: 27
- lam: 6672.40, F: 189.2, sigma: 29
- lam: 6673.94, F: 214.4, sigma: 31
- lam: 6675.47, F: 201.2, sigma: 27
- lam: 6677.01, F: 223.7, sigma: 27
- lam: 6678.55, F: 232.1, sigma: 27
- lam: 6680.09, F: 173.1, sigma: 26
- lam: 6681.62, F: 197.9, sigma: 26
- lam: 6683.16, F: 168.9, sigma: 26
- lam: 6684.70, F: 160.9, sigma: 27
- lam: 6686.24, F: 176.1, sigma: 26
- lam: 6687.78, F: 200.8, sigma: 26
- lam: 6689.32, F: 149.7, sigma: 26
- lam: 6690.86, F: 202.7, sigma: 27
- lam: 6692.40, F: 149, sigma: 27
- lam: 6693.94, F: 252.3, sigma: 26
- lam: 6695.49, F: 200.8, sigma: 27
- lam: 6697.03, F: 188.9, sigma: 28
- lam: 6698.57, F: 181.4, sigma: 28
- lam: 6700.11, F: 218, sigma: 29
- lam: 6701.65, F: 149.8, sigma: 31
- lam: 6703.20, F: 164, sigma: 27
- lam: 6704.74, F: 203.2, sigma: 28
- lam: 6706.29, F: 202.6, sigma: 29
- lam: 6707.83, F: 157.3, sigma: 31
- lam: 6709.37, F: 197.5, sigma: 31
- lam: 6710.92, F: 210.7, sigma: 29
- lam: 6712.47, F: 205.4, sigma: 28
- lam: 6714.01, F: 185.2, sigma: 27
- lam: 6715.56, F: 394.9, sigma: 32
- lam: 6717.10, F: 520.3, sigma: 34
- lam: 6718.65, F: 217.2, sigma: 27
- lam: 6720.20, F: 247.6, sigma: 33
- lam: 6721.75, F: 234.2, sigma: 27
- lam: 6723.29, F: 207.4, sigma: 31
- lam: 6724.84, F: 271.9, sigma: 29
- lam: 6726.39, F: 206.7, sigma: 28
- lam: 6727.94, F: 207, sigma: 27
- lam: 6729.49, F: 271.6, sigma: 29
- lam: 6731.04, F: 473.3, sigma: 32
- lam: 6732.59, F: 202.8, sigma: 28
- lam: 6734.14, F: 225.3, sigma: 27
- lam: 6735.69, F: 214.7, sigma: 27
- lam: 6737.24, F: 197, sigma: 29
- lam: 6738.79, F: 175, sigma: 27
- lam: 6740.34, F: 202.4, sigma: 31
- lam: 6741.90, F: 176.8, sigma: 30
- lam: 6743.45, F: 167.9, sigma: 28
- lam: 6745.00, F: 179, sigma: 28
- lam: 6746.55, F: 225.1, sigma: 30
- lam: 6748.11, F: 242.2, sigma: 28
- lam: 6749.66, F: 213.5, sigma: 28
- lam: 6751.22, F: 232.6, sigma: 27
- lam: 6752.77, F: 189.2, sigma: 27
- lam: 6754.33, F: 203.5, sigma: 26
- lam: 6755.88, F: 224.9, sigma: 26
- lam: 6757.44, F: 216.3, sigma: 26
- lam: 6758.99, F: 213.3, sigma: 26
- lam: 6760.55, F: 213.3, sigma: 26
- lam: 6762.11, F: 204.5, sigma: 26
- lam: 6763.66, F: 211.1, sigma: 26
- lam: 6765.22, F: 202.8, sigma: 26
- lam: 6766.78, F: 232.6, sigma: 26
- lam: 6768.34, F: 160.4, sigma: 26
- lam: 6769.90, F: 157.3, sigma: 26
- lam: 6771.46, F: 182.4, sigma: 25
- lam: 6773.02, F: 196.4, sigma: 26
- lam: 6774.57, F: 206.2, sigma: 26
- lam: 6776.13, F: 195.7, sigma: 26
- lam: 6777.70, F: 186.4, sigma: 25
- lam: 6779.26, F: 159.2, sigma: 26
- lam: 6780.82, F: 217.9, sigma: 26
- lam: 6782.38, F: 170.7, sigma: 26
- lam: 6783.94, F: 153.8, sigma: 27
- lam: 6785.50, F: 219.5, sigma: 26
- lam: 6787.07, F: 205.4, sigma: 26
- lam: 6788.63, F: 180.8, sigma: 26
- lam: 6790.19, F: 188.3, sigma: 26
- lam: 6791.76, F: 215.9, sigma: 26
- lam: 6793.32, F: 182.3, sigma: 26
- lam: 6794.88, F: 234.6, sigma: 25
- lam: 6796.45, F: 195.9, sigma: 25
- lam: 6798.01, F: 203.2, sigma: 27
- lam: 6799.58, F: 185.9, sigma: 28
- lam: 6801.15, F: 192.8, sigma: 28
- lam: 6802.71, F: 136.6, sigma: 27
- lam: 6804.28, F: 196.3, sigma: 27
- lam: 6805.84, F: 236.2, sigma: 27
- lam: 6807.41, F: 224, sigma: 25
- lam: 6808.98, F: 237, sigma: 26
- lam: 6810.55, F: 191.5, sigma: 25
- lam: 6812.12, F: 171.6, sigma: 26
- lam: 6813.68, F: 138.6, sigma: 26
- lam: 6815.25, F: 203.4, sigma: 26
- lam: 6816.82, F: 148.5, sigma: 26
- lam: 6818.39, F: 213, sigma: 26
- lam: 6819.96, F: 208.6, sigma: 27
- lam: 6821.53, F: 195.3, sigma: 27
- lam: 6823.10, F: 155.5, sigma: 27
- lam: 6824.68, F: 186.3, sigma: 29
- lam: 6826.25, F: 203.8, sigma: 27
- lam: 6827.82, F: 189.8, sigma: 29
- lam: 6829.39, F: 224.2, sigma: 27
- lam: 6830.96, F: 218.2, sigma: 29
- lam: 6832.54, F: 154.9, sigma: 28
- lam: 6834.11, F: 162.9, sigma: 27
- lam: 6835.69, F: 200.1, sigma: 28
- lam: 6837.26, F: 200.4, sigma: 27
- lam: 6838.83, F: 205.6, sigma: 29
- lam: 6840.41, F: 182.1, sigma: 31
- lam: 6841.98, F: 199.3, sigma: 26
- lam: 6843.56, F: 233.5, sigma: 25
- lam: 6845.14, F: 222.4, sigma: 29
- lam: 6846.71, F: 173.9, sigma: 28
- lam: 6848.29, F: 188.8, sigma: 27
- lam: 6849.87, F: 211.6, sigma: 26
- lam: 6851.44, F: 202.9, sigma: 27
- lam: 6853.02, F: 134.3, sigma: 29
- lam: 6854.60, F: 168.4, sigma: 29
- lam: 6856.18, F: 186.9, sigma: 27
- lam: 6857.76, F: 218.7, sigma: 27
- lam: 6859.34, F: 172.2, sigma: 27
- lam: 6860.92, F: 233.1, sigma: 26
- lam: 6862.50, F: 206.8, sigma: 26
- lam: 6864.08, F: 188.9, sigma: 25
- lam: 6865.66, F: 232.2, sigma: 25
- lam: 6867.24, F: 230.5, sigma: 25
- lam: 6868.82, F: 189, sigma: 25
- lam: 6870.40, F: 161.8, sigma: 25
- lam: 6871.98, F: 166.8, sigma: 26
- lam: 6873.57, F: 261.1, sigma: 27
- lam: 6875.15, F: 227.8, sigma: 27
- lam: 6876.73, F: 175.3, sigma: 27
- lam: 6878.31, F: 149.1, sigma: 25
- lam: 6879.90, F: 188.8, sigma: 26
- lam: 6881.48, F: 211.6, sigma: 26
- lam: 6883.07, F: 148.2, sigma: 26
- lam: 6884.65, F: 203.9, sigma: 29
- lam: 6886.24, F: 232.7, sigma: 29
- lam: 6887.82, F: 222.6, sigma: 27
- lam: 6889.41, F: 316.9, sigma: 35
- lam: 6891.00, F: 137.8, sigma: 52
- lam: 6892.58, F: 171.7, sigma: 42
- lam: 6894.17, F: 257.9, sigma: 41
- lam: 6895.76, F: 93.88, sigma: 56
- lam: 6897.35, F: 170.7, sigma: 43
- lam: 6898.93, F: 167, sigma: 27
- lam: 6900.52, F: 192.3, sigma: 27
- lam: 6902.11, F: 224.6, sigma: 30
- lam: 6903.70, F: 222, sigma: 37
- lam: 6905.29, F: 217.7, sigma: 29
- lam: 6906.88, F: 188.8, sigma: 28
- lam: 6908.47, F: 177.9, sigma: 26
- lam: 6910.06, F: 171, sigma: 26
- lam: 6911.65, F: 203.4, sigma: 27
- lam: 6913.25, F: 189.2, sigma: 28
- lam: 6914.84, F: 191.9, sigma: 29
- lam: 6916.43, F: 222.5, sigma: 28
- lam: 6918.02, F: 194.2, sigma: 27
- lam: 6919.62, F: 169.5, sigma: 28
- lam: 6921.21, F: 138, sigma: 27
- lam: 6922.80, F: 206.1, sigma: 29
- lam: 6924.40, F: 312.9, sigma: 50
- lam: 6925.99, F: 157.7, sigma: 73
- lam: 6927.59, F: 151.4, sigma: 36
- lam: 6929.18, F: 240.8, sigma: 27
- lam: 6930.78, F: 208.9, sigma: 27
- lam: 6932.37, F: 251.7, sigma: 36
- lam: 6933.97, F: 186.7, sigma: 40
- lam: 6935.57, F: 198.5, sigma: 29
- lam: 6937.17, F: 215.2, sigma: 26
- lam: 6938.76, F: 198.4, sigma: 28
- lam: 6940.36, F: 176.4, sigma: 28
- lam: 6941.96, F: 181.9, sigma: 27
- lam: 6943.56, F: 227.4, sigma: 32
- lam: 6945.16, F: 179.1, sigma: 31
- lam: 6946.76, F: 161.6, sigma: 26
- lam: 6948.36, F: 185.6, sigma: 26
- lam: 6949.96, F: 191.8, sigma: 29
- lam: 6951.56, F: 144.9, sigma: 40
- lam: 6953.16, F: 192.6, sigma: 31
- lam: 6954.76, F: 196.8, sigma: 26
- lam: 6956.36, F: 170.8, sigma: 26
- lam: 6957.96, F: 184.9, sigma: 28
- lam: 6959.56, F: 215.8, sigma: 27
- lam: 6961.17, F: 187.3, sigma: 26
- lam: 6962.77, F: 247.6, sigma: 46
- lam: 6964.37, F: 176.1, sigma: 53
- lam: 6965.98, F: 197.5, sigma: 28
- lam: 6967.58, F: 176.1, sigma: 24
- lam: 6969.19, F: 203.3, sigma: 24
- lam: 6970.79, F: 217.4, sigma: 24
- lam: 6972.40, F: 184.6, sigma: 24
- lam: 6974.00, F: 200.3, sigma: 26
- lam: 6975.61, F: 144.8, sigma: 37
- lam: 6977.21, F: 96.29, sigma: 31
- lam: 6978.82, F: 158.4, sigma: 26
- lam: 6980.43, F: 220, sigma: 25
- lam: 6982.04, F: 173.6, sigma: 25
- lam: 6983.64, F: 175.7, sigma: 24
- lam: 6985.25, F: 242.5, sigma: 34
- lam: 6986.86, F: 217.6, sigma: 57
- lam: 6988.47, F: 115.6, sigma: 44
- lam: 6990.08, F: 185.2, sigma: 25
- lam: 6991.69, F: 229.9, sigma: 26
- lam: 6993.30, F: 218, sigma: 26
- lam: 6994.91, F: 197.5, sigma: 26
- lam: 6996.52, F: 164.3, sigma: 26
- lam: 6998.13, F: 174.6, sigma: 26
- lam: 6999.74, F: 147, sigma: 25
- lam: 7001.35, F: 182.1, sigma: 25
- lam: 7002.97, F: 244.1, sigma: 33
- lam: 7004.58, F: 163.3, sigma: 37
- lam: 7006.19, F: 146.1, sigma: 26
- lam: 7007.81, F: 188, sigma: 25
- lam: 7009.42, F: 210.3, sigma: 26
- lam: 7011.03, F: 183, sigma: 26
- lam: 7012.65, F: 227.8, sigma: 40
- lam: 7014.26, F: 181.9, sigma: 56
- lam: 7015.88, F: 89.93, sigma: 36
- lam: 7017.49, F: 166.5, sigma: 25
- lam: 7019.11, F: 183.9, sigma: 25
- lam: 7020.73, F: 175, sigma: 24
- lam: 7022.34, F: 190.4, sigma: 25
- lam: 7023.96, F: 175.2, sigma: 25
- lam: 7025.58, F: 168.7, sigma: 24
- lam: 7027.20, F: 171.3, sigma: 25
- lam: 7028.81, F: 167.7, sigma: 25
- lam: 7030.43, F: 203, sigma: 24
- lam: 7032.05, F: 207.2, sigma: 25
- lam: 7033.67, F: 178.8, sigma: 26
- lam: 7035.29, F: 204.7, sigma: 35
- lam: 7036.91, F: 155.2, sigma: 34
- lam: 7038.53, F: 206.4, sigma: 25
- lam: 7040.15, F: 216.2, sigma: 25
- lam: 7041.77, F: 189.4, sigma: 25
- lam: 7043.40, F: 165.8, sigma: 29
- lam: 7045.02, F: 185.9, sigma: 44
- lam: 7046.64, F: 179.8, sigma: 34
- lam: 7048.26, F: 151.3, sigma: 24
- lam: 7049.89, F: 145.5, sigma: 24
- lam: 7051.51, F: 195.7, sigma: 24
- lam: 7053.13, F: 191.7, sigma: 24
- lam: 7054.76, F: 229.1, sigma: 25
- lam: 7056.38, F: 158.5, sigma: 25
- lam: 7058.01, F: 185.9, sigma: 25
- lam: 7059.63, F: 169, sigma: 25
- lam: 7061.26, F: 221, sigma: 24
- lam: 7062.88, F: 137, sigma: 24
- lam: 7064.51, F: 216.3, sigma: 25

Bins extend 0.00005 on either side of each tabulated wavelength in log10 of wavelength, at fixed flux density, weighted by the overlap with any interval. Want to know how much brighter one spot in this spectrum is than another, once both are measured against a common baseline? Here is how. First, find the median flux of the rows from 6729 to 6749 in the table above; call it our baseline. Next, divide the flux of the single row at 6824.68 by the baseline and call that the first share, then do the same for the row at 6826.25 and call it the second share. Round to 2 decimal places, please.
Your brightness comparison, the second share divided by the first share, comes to 1.09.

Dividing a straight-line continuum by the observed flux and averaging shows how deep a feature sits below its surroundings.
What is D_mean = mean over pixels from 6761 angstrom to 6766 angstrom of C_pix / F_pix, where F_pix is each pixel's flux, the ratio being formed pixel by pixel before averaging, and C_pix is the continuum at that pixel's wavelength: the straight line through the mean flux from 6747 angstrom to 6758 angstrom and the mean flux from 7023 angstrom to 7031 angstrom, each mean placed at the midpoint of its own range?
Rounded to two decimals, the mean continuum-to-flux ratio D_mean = 1.05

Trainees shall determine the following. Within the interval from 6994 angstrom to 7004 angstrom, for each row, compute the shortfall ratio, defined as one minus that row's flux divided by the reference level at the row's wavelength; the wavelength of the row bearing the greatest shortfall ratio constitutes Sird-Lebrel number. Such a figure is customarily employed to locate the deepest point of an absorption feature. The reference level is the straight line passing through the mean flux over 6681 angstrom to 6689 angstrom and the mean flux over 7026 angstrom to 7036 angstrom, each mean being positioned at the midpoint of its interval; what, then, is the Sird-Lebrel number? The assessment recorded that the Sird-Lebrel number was 6999.74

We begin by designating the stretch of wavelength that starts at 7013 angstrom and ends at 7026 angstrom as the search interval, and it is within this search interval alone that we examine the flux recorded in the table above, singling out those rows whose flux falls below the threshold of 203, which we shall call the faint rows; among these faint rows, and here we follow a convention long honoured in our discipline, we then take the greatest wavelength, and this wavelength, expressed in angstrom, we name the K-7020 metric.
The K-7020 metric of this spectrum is 7025.58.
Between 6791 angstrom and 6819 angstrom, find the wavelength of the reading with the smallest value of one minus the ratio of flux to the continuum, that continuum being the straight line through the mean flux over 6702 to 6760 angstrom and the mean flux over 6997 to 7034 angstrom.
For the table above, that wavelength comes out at 6808.98 angstrom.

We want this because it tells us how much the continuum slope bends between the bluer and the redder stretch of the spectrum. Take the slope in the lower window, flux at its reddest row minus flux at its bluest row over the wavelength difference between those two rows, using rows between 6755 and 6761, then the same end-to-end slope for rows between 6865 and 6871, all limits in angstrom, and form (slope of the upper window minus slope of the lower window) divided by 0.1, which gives -124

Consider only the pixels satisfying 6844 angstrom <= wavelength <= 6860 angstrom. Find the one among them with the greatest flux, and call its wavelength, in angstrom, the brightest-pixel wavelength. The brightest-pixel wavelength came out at 6845.14 angstrom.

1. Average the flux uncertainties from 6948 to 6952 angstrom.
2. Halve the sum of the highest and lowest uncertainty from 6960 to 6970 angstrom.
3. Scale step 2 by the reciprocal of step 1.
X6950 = 1.22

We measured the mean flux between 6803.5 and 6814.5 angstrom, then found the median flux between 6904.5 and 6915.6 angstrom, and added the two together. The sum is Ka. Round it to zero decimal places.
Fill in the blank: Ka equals 389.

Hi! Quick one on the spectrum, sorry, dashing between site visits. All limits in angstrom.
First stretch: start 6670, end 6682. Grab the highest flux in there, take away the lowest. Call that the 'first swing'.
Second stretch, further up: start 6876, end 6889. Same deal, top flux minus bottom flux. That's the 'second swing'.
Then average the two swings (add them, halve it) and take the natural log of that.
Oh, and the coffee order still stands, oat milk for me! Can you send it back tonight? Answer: 4.3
